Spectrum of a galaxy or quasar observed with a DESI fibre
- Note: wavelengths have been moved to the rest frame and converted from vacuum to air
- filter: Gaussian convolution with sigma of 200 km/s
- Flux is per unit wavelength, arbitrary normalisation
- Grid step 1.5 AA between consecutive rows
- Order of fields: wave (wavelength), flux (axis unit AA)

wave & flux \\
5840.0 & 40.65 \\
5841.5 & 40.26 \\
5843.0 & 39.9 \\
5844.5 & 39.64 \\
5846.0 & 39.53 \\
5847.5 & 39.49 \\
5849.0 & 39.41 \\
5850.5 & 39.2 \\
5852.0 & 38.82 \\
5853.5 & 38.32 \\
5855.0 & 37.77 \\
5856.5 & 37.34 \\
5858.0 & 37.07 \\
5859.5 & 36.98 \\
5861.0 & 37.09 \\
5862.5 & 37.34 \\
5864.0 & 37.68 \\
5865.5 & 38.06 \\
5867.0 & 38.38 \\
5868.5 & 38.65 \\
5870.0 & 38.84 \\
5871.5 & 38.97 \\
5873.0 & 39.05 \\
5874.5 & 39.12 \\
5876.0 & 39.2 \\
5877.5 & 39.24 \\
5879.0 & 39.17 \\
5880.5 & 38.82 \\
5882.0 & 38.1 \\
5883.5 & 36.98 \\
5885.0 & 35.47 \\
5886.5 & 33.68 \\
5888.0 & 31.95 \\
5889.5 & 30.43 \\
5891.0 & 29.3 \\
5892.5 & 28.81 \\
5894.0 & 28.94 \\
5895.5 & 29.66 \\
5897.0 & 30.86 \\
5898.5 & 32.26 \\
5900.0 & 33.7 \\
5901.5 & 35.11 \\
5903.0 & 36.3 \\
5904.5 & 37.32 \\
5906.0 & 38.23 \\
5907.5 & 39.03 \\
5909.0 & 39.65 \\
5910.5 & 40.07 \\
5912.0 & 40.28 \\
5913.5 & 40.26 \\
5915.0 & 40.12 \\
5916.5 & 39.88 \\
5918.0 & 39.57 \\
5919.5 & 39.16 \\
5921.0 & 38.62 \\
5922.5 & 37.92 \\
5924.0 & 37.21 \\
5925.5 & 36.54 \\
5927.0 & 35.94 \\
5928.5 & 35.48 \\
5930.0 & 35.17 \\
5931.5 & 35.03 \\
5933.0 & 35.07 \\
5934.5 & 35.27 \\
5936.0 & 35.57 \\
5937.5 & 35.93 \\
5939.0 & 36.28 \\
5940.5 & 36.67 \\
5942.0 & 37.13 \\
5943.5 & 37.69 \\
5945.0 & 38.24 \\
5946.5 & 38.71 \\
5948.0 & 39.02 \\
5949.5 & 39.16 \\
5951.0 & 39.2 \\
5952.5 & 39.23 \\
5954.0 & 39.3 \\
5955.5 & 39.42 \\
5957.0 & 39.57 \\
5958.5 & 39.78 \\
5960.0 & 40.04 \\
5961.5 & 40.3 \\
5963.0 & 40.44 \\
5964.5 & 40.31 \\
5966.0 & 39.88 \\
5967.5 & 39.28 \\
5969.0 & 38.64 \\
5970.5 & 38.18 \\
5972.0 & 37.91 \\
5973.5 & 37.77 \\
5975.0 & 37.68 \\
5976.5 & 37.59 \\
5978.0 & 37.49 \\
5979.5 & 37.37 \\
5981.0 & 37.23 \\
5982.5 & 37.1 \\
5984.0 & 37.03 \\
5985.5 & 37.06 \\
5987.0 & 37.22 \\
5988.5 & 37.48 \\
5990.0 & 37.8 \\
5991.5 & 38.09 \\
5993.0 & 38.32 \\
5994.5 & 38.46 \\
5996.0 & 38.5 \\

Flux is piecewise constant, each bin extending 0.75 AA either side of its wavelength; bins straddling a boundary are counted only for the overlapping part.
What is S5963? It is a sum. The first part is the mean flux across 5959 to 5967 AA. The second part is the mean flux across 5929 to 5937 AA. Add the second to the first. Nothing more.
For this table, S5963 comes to 75.4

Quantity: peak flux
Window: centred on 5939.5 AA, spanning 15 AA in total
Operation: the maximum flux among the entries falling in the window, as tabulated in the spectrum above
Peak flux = 38.71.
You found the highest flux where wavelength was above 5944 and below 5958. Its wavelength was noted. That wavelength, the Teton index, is 5957.0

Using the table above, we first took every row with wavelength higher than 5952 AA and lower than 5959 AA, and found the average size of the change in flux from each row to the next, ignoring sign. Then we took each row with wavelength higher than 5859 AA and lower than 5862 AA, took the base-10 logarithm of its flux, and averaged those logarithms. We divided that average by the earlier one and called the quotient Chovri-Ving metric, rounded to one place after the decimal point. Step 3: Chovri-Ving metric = 11.4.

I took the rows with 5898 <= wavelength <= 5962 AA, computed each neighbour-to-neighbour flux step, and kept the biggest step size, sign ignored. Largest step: 1.4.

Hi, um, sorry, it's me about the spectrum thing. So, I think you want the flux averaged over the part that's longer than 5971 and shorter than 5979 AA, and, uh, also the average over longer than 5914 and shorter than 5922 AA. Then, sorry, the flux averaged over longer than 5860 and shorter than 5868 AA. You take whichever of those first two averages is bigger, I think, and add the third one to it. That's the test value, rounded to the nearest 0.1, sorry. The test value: 77.2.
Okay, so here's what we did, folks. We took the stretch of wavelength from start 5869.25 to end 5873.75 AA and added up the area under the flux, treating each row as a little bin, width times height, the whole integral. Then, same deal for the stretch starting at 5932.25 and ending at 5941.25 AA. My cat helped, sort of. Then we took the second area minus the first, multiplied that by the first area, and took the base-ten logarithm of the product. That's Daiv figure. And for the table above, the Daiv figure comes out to 4.41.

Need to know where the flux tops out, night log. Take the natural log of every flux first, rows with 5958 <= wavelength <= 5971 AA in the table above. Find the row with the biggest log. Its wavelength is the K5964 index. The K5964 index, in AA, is 5963.0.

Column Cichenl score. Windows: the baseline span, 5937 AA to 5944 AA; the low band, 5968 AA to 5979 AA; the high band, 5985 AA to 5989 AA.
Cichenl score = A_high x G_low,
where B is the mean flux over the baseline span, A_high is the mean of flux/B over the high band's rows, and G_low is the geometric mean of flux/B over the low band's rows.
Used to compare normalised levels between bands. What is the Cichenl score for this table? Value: 1.05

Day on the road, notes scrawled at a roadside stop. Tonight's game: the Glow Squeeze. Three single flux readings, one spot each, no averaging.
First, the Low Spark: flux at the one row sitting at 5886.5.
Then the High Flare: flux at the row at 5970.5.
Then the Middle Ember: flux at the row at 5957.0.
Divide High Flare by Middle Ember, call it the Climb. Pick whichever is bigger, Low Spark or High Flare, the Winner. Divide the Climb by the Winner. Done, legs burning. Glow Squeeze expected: 0.0253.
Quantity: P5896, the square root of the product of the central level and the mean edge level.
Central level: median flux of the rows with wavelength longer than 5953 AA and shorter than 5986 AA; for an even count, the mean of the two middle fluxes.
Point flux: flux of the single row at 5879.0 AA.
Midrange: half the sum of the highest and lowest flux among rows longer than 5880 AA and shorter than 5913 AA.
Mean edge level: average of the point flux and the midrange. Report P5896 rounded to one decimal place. 37.6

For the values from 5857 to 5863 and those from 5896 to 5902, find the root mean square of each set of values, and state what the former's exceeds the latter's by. 4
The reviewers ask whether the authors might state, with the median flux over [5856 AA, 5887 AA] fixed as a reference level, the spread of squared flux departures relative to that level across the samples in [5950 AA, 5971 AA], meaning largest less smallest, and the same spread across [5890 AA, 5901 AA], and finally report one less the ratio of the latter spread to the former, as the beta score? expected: -11.2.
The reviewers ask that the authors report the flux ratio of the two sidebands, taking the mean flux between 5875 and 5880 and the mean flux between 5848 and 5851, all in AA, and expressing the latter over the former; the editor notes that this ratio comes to 1.00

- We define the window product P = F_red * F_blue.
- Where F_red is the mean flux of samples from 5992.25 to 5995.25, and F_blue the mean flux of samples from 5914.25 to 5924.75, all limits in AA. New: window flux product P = 1494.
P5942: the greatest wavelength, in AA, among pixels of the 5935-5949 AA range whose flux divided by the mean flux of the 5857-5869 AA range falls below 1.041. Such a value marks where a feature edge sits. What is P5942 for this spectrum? 5948.0 AA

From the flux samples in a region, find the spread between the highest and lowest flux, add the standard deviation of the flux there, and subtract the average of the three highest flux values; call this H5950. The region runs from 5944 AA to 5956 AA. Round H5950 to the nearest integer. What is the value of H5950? -38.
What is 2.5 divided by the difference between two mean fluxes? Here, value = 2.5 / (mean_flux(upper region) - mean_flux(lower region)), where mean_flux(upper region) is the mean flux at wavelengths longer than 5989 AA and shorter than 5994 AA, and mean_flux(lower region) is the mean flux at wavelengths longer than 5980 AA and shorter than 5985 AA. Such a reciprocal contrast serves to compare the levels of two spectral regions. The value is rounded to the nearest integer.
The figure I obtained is 3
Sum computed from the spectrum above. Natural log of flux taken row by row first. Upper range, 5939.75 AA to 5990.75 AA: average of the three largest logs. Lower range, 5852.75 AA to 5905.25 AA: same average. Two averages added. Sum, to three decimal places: 7.366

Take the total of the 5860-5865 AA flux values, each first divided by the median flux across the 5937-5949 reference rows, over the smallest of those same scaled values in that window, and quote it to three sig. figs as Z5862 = 3.02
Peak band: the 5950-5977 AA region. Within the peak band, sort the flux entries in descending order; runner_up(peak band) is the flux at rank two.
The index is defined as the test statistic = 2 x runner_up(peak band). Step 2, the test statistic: 80.6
